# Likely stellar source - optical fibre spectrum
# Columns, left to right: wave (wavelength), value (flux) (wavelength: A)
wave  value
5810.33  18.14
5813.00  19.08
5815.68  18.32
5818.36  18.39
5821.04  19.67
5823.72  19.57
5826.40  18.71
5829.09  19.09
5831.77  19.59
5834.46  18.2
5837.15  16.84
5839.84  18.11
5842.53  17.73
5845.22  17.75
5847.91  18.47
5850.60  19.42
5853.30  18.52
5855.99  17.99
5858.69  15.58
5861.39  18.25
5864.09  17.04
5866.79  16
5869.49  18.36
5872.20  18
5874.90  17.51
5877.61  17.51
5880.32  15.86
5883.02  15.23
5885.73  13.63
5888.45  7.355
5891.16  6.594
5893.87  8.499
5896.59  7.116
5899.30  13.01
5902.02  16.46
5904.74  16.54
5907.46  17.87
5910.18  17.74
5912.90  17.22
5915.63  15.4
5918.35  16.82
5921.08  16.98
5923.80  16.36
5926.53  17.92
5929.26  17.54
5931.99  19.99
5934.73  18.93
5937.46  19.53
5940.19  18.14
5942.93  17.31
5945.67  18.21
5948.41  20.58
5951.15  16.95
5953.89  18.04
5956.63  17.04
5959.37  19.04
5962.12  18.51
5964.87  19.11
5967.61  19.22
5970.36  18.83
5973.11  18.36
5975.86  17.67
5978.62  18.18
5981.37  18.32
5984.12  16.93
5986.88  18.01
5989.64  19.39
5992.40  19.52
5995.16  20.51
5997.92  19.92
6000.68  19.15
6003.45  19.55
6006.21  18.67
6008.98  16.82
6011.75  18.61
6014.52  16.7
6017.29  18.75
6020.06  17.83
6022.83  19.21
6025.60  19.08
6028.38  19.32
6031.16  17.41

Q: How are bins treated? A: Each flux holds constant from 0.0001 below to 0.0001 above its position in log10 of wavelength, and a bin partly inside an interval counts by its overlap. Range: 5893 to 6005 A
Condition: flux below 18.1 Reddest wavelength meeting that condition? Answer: 5986.88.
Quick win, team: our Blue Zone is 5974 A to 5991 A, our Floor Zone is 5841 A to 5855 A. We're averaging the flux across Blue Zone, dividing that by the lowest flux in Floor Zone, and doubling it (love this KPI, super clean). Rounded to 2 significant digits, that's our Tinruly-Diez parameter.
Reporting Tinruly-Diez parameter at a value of 2.0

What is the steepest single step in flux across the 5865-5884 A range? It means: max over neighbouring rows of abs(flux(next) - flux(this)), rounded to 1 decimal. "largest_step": 2.4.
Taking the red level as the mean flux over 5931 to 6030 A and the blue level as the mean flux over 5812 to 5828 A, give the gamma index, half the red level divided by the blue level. 0.49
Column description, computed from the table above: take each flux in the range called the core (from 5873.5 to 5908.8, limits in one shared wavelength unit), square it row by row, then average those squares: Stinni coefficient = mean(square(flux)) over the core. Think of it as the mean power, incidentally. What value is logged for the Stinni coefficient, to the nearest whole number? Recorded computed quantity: 195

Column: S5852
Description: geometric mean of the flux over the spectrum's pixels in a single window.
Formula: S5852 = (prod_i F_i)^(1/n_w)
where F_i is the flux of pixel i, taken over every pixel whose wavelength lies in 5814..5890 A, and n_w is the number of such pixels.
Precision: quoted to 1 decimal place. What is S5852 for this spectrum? 17.1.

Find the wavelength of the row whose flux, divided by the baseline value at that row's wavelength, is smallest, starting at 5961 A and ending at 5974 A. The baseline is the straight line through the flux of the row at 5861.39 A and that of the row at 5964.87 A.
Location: 5973.11 A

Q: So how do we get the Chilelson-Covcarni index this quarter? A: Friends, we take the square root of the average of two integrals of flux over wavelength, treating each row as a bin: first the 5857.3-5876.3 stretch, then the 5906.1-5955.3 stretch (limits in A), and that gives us 25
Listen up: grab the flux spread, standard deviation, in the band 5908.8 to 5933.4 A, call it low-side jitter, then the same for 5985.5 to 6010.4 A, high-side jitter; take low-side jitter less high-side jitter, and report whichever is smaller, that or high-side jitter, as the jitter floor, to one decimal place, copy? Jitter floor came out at 0.2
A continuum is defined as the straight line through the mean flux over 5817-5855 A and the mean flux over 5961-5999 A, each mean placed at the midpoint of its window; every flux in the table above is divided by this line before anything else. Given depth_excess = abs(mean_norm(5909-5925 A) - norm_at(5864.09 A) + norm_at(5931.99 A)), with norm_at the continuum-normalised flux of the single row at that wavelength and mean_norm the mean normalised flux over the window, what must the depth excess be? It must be 1.05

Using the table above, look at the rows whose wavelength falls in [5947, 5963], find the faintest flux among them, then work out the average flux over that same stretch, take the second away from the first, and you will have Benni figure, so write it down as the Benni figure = -1.41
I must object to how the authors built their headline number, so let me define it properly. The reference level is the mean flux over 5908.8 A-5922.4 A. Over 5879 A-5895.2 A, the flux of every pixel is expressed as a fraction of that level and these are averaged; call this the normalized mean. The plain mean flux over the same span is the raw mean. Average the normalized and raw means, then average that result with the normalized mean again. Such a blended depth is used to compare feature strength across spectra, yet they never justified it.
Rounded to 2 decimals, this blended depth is 3.30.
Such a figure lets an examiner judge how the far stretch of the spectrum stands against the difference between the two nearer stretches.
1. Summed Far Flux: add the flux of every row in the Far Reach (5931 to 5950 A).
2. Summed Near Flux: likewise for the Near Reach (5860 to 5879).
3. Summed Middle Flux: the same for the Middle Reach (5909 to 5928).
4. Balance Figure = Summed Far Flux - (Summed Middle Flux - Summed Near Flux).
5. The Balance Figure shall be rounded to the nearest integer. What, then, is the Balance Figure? 137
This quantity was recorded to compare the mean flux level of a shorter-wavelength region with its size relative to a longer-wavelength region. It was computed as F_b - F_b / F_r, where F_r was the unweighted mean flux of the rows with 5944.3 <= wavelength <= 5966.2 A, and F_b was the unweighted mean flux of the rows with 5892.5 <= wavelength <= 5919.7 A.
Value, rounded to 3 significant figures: 13.9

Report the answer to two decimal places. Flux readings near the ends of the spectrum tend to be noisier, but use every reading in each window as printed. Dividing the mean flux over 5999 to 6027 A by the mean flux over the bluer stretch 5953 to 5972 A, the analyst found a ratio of 0.99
